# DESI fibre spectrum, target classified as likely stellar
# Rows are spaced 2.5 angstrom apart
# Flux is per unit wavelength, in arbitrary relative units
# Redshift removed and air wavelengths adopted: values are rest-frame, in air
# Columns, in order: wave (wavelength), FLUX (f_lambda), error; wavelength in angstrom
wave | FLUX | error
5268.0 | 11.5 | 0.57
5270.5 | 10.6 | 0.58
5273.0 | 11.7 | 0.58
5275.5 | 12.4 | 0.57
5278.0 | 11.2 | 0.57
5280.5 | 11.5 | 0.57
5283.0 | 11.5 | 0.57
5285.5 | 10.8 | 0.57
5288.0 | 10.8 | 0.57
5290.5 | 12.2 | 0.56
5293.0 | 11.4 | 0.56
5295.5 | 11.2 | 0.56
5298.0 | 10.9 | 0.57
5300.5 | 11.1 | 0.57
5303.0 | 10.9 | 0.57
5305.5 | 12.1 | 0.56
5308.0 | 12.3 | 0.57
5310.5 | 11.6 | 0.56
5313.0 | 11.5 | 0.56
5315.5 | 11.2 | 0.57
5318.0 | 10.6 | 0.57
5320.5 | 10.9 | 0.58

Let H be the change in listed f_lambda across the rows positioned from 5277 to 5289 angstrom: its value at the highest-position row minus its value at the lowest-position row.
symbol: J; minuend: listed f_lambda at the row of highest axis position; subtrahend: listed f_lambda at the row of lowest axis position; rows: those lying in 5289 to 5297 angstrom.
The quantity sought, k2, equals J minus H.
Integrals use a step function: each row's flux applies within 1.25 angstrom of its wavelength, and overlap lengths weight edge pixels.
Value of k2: -0.6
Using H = -0.4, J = -1.0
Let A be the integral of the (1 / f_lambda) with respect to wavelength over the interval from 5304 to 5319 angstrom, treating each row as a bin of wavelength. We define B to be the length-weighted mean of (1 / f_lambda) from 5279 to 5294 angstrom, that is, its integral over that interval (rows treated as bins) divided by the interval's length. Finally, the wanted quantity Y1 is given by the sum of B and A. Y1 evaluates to 1.39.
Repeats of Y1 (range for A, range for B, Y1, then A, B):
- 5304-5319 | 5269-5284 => 1.39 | 1.30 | 0.0873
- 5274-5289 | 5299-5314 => 1.41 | 1.32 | 0.0866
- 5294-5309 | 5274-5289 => 1.41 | 1.32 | 0.0881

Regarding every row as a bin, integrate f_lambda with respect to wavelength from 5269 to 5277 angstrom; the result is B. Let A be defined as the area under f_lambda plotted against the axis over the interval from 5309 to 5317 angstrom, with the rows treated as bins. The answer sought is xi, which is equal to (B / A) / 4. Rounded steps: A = 91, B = 92.4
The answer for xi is 0.253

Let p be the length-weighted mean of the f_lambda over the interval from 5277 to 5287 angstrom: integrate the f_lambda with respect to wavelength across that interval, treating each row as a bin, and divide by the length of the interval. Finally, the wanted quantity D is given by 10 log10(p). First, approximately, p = 11.2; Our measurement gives 10.51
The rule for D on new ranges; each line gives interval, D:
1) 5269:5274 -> 10.47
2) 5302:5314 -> 10.68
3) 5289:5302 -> 10.55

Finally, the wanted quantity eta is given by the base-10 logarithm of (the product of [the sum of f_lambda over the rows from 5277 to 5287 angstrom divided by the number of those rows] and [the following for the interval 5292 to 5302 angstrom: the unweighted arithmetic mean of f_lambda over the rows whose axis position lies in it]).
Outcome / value 2.10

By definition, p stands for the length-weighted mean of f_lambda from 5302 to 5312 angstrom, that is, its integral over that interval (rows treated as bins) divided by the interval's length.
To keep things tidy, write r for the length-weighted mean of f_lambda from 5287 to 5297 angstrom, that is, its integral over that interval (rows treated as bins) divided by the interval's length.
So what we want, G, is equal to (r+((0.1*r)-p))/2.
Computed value 0.40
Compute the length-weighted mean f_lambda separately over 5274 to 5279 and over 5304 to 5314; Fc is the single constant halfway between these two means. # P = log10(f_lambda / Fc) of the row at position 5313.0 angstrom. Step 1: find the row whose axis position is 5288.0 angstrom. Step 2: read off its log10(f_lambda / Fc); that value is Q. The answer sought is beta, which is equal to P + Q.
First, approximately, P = -0.013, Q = -0.040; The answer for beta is -0.05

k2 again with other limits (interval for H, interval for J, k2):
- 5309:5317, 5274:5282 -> -0.5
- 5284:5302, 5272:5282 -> -0.5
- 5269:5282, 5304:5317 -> -1.8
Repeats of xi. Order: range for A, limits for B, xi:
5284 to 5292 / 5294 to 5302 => 0.245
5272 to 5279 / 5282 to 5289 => 0.234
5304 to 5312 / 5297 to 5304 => 0.201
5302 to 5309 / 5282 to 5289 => 0.234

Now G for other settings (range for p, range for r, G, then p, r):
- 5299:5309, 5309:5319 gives 0.41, 11.6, 11.3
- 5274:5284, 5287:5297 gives 0.44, 11.7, 11.4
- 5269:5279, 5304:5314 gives 0.78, 11.5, 11.9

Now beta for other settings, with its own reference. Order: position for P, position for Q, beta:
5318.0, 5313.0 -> -0.06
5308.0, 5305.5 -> 0.03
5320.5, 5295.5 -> -0.06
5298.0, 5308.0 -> -0.02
